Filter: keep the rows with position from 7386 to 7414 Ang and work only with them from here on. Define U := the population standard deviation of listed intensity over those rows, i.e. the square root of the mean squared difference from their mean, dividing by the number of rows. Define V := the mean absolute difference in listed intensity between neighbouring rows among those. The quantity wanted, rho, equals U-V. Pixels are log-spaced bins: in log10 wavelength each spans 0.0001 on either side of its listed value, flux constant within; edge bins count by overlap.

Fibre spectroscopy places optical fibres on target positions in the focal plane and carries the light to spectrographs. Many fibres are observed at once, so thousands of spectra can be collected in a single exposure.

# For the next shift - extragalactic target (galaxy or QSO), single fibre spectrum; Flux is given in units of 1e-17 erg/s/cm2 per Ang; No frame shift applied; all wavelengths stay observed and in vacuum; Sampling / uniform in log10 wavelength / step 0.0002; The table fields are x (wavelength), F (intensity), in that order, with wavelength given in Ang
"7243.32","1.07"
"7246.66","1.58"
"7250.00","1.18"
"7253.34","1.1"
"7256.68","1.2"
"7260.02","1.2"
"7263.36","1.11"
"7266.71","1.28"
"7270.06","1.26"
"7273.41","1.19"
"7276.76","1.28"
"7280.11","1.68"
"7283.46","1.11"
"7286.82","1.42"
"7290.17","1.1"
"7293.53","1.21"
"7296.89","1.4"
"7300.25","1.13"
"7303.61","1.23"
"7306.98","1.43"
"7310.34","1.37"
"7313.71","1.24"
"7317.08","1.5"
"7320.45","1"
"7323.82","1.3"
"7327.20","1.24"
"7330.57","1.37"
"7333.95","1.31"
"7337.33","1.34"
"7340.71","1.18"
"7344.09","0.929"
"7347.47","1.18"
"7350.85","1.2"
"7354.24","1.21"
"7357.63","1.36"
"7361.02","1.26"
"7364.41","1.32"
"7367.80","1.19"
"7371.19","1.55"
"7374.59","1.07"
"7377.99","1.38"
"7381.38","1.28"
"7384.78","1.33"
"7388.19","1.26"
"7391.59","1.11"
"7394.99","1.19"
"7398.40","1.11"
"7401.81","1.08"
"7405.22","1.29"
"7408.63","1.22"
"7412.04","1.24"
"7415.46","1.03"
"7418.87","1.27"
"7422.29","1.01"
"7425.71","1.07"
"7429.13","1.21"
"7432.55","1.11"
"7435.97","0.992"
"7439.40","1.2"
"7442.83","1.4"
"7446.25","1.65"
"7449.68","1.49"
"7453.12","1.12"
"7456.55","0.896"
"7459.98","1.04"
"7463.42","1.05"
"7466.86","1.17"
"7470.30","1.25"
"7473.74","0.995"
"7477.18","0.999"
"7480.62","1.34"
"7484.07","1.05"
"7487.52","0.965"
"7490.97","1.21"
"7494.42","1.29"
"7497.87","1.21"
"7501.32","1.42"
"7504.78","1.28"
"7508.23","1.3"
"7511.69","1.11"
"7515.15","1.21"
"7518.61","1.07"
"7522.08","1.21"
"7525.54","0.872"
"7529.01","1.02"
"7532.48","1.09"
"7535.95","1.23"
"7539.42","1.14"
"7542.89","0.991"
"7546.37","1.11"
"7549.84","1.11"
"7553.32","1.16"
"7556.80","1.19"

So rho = -0.018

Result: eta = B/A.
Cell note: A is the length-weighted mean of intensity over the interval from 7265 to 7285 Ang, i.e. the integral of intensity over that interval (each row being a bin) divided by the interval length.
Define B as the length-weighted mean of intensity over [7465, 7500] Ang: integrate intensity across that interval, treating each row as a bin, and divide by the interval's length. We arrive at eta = 0.88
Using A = 1.30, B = 1.15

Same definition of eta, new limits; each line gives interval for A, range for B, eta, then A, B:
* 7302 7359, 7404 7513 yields 0.94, 1.26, 1.18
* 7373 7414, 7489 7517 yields 1.03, 1.21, 1.25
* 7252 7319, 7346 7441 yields 0.95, 1.27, 1.20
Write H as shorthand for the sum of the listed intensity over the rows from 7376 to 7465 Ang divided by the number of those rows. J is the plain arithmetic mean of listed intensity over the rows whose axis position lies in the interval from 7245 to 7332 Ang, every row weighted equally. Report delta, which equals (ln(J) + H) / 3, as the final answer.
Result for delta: 0.478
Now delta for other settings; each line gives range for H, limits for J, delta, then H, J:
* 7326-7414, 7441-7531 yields 0.467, 1.24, 1.18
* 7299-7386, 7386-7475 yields 0.474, 1.27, 1.17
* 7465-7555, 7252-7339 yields 0.462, 1.15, 1.27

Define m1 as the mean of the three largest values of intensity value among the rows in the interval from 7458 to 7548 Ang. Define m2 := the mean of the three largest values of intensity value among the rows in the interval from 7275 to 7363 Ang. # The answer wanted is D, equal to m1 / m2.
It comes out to 0.881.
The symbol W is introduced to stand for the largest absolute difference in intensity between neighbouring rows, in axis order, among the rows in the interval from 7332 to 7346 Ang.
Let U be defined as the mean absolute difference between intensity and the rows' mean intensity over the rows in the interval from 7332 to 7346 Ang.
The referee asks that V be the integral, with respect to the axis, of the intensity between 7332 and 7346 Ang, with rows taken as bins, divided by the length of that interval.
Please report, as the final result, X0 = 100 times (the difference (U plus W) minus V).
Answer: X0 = -81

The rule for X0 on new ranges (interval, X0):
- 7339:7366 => -87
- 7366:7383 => -68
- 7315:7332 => -65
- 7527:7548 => -88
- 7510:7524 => -95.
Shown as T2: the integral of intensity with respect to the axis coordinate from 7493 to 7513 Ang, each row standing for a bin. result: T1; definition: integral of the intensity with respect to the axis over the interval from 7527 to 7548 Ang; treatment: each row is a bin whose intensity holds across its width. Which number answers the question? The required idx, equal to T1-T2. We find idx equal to -2.5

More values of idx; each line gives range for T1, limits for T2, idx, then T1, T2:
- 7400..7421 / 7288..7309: -1.5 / 24.9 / 26.4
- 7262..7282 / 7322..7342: 0.2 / 26.0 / 25.8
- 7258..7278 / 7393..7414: -0.5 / 24.4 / 24.9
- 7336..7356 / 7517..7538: 0.7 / 23.4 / 22.7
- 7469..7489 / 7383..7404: -2.9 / 22.0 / 24.8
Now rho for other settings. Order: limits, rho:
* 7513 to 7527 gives -0.068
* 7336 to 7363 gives -0.011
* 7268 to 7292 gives -0.105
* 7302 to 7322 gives -0.067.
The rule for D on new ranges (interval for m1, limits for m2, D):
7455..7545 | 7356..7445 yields 0.938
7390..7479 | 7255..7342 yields 0.985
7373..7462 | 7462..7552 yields 1.118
